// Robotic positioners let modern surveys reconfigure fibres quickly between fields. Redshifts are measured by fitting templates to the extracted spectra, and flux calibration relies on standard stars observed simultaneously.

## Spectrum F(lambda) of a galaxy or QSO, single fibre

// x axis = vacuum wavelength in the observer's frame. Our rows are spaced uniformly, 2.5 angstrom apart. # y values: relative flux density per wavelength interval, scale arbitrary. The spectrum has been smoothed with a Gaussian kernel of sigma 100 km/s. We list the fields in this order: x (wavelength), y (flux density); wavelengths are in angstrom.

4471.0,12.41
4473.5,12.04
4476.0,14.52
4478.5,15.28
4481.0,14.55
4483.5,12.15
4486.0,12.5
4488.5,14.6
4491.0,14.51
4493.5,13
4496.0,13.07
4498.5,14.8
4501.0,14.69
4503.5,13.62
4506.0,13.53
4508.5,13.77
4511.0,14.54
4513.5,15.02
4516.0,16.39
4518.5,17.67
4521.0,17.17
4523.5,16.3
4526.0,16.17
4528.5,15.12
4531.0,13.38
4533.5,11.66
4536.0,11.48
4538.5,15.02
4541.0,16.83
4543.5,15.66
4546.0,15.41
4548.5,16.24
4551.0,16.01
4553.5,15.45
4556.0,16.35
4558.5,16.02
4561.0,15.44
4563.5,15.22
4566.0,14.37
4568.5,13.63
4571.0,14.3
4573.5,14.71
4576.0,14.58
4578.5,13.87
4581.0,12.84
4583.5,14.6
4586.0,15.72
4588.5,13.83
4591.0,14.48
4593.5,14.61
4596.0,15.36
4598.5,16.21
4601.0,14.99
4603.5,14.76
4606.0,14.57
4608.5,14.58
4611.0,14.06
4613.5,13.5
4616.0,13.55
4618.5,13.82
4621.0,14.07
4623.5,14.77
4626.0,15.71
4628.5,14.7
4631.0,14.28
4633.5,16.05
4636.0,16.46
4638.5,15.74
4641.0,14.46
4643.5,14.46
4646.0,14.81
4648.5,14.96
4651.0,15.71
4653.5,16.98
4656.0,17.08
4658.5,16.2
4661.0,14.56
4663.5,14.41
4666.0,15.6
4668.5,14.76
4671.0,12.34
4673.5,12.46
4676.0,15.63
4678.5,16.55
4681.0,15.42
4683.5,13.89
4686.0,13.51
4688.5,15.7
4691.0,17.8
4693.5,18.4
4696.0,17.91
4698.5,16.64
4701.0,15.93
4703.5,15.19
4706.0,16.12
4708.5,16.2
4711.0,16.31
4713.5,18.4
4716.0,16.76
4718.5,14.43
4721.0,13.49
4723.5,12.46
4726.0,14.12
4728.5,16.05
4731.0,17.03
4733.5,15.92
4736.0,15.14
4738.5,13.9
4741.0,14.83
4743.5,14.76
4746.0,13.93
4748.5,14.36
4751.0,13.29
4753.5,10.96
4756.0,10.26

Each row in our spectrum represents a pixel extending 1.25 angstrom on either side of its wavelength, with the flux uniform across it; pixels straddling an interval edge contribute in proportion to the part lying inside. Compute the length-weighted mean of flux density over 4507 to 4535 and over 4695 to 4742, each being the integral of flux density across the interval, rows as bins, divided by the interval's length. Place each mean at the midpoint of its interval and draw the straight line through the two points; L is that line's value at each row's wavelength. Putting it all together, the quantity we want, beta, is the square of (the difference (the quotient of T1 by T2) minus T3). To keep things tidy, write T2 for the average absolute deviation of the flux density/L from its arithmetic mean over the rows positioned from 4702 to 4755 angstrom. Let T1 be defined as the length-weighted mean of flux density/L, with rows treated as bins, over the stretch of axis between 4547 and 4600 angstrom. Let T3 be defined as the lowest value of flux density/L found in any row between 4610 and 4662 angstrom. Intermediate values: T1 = 0.98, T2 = 0.085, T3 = 0.88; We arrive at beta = 113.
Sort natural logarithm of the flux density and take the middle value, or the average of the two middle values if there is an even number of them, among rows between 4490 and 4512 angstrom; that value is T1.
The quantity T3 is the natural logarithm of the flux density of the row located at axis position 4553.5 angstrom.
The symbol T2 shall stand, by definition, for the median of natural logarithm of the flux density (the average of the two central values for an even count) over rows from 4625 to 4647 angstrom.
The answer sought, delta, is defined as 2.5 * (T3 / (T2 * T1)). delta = 0.97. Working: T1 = 2.62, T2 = 2.70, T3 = 2.74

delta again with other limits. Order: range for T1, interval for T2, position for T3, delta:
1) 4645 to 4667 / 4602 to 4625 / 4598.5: 0.96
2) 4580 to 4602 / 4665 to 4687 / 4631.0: 0.92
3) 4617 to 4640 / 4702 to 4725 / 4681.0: 0.91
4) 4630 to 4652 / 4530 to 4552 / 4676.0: 0.93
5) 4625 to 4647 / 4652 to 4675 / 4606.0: 0.92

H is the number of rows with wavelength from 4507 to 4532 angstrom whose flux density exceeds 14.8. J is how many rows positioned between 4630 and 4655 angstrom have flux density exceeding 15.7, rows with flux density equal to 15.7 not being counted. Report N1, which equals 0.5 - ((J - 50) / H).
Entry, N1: 6.9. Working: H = 7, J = 5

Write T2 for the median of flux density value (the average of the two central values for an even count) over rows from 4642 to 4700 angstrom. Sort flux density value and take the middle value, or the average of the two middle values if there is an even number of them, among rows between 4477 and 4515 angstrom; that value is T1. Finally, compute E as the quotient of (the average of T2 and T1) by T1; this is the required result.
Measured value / 1.04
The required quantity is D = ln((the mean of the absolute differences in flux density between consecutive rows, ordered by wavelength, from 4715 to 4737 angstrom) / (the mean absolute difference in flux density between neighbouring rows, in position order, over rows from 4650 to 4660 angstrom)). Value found 0.58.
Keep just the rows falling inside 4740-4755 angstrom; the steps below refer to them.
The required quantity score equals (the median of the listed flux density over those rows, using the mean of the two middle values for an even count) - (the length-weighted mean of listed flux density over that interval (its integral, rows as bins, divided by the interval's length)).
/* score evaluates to 0.5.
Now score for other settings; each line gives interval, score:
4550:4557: 0.1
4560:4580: 0.0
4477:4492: 0.6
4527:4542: 0.3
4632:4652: 0.0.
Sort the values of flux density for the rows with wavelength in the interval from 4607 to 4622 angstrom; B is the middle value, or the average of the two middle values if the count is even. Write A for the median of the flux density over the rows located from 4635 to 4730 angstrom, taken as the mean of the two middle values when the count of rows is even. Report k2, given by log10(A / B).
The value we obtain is 0.051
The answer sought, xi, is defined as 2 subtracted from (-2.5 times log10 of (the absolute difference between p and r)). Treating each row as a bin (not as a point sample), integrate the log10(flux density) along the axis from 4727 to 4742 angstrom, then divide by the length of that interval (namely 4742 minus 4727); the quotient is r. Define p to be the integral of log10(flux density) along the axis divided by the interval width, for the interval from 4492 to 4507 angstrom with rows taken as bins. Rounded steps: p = 1.14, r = 1.19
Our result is 1.27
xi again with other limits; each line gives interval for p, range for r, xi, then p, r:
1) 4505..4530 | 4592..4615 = 2.09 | 1.19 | 1.17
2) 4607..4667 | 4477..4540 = 2.27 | 1.18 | 1.16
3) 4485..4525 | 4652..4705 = 2.05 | 1.17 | 1.19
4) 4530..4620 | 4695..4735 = 1.73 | 1.16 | 1.20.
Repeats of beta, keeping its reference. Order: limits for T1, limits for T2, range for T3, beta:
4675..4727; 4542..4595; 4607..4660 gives 325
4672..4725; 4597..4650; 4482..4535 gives 570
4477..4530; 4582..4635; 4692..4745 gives 608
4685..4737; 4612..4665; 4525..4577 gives 287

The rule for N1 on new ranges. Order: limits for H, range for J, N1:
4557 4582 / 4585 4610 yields 16.5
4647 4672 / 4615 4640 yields 8.2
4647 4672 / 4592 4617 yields 8.7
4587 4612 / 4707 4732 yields 15.2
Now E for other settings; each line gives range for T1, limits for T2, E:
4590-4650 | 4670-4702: 1.04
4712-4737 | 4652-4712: 1.01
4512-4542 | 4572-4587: 0.97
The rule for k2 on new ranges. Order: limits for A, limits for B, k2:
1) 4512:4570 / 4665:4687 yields 0.020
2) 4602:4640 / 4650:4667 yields -0.032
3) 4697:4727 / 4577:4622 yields 0.043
